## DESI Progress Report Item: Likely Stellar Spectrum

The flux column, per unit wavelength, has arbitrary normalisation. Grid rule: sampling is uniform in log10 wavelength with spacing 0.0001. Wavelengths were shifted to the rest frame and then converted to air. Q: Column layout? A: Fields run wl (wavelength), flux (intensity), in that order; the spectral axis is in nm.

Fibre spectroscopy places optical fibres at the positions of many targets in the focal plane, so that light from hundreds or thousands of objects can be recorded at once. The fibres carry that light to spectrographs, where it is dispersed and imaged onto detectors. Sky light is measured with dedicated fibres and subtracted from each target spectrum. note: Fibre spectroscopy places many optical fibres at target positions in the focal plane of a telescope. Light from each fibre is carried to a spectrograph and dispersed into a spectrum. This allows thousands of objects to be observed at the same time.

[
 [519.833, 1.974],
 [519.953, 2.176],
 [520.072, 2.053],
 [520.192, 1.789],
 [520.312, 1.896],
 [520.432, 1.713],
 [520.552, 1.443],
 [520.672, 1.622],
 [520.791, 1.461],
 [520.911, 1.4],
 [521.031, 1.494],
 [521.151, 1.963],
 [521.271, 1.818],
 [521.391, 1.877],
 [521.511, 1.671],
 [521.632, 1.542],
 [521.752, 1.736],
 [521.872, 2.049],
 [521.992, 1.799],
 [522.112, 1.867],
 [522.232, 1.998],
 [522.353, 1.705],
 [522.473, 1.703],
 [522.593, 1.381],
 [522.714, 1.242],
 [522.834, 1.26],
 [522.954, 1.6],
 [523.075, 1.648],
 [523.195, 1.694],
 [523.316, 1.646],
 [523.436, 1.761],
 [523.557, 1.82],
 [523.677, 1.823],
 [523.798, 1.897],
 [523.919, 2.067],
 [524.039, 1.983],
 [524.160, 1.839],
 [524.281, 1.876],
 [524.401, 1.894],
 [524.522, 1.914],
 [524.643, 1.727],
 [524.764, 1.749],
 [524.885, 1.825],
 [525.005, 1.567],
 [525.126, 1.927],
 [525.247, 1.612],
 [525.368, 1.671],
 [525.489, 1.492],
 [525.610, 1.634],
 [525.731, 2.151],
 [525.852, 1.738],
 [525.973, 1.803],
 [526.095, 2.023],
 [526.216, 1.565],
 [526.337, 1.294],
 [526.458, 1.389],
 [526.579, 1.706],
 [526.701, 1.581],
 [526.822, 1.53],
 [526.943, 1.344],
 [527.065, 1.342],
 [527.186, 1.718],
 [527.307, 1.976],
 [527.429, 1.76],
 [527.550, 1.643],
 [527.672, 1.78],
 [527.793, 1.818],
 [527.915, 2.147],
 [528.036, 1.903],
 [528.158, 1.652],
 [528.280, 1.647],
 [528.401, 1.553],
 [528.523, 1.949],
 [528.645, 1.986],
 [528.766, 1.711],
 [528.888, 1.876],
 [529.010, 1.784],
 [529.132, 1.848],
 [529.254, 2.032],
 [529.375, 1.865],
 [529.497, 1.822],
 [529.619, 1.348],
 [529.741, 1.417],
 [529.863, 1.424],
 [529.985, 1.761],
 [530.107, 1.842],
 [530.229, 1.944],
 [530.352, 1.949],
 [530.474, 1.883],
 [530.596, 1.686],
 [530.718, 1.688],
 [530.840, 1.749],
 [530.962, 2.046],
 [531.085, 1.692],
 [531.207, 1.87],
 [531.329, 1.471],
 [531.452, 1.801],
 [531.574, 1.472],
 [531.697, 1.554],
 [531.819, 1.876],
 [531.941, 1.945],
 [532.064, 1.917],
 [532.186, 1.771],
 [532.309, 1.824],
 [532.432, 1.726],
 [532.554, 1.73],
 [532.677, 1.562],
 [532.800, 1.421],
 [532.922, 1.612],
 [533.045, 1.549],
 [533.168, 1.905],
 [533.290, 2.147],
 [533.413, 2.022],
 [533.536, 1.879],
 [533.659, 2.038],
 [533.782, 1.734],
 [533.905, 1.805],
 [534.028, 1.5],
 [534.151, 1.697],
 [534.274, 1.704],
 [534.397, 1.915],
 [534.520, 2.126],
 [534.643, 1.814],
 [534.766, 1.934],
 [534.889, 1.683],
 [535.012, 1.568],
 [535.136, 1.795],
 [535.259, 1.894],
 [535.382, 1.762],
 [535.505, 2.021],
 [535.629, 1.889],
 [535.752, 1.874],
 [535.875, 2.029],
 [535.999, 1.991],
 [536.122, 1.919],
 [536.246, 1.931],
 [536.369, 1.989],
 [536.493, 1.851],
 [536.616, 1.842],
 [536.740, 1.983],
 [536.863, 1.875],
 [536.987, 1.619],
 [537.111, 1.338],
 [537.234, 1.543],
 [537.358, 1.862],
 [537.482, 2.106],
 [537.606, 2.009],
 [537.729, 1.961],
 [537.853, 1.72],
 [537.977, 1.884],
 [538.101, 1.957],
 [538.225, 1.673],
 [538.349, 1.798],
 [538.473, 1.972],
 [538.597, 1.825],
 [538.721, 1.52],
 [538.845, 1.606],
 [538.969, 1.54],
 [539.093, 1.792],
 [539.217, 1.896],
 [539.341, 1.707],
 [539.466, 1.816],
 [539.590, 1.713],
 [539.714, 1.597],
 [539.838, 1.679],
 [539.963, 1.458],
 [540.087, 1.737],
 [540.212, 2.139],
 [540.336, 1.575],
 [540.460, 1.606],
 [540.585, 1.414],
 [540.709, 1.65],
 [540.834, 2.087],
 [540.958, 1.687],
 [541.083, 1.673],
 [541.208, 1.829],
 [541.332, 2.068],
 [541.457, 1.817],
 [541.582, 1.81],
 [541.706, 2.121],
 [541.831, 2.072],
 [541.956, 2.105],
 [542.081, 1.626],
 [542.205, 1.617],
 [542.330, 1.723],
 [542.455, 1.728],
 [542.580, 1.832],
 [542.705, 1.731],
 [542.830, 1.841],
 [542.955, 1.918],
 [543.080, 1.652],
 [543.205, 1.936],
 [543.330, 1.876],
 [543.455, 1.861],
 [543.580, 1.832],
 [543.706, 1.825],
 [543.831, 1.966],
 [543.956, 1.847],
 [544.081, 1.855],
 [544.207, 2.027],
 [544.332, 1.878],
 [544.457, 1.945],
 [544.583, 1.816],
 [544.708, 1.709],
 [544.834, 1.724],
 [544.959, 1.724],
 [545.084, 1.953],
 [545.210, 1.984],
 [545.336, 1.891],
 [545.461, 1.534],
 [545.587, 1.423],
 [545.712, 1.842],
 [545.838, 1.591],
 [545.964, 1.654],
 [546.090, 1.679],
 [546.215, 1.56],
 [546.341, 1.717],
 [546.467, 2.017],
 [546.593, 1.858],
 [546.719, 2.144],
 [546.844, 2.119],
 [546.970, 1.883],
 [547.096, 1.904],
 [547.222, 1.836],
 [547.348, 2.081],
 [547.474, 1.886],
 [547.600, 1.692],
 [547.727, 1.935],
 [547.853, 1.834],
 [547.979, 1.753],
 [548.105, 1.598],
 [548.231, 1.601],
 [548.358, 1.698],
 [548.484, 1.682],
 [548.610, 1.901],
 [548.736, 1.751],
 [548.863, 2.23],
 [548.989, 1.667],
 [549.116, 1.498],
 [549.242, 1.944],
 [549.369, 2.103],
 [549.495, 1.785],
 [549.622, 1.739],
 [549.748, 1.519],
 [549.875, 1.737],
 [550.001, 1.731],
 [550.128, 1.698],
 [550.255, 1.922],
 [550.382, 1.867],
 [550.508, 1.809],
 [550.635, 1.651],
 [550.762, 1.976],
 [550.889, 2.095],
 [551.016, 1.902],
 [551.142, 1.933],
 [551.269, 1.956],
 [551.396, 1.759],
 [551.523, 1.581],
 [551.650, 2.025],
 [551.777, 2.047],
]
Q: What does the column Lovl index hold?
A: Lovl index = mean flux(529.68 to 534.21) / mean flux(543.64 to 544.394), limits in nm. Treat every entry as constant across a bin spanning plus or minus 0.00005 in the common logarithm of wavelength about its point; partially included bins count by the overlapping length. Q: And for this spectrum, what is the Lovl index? 0.92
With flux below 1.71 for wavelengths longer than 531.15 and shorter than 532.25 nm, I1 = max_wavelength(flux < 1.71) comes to 531.697 nm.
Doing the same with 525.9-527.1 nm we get 527.065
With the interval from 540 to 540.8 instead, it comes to 540.709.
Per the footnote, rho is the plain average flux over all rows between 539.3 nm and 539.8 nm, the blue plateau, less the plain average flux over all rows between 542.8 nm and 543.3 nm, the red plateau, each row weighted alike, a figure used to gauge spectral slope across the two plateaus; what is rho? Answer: -0.13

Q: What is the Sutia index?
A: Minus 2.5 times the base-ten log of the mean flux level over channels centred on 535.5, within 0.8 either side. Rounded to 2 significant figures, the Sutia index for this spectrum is -0.68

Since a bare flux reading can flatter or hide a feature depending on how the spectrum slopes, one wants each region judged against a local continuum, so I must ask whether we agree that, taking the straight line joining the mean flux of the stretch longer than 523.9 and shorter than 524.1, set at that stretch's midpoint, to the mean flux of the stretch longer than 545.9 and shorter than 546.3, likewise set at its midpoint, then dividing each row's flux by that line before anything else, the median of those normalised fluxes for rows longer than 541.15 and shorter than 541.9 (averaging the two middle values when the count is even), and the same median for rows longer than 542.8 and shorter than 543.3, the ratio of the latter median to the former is 0.98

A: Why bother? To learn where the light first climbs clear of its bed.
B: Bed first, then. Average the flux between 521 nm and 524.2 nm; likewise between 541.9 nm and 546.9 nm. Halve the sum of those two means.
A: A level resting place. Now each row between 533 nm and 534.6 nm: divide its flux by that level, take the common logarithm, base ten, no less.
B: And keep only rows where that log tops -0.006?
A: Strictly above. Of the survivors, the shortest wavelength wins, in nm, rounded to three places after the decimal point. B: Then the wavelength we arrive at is 533.168 nm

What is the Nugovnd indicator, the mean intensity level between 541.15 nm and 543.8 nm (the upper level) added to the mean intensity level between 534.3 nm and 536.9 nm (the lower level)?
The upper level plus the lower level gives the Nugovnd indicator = 3.74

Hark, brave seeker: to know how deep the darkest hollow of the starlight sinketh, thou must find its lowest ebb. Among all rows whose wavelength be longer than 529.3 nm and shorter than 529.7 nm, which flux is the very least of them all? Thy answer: 1.348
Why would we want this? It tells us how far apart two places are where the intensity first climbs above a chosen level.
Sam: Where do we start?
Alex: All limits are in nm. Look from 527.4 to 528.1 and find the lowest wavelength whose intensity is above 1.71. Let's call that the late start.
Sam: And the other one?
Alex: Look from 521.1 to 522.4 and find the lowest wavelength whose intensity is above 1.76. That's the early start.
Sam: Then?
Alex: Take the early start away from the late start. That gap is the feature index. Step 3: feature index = 6.28 nm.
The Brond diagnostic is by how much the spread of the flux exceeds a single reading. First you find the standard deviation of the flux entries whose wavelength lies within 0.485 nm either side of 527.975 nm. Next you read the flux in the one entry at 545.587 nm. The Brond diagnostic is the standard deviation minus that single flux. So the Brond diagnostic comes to -1.2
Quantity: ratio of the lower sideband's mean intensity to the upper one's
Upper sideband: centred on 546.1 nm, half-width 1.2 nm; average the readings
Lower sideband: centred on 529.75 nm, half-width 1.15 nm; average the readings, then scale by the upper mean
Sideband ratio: 0.98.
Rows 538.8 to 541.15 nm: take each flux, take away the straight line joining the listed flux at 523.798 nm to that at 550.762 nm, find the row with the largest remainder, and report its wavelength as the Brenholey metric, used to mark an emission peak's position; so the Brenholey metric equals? 540.212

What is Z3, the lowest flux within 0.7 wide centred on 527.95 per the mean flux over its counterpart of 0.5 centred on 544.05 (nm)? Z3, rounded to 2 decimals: 0.86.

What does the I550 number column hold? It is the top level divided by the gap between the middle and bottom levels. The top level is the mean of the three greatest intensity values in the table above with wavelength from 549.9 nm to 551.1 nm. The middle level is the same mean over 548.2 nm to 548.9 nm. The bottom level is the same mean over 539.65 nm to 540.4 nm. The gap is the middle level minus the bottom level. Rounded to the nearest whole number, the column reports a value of 18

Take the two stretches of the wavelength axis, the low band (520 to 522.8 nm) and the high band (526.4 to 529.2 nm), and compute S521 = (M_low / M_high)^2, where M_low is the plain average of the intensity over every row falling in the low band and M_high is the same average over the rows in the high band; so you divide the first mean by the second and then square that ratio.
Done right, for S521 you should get 0.98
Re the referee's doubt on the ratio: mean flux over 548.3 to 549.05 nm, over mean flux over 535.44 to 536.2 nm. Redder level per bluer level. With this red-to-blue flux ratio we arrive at 0.93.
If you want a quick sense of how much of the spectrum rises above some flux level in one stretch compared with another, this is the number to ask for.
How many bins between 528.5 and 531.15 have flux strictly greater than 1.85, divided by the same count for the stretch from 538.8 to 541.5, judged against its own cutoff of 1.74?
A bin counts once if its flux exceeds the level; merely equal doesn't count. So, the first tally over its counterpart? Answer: 1.1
